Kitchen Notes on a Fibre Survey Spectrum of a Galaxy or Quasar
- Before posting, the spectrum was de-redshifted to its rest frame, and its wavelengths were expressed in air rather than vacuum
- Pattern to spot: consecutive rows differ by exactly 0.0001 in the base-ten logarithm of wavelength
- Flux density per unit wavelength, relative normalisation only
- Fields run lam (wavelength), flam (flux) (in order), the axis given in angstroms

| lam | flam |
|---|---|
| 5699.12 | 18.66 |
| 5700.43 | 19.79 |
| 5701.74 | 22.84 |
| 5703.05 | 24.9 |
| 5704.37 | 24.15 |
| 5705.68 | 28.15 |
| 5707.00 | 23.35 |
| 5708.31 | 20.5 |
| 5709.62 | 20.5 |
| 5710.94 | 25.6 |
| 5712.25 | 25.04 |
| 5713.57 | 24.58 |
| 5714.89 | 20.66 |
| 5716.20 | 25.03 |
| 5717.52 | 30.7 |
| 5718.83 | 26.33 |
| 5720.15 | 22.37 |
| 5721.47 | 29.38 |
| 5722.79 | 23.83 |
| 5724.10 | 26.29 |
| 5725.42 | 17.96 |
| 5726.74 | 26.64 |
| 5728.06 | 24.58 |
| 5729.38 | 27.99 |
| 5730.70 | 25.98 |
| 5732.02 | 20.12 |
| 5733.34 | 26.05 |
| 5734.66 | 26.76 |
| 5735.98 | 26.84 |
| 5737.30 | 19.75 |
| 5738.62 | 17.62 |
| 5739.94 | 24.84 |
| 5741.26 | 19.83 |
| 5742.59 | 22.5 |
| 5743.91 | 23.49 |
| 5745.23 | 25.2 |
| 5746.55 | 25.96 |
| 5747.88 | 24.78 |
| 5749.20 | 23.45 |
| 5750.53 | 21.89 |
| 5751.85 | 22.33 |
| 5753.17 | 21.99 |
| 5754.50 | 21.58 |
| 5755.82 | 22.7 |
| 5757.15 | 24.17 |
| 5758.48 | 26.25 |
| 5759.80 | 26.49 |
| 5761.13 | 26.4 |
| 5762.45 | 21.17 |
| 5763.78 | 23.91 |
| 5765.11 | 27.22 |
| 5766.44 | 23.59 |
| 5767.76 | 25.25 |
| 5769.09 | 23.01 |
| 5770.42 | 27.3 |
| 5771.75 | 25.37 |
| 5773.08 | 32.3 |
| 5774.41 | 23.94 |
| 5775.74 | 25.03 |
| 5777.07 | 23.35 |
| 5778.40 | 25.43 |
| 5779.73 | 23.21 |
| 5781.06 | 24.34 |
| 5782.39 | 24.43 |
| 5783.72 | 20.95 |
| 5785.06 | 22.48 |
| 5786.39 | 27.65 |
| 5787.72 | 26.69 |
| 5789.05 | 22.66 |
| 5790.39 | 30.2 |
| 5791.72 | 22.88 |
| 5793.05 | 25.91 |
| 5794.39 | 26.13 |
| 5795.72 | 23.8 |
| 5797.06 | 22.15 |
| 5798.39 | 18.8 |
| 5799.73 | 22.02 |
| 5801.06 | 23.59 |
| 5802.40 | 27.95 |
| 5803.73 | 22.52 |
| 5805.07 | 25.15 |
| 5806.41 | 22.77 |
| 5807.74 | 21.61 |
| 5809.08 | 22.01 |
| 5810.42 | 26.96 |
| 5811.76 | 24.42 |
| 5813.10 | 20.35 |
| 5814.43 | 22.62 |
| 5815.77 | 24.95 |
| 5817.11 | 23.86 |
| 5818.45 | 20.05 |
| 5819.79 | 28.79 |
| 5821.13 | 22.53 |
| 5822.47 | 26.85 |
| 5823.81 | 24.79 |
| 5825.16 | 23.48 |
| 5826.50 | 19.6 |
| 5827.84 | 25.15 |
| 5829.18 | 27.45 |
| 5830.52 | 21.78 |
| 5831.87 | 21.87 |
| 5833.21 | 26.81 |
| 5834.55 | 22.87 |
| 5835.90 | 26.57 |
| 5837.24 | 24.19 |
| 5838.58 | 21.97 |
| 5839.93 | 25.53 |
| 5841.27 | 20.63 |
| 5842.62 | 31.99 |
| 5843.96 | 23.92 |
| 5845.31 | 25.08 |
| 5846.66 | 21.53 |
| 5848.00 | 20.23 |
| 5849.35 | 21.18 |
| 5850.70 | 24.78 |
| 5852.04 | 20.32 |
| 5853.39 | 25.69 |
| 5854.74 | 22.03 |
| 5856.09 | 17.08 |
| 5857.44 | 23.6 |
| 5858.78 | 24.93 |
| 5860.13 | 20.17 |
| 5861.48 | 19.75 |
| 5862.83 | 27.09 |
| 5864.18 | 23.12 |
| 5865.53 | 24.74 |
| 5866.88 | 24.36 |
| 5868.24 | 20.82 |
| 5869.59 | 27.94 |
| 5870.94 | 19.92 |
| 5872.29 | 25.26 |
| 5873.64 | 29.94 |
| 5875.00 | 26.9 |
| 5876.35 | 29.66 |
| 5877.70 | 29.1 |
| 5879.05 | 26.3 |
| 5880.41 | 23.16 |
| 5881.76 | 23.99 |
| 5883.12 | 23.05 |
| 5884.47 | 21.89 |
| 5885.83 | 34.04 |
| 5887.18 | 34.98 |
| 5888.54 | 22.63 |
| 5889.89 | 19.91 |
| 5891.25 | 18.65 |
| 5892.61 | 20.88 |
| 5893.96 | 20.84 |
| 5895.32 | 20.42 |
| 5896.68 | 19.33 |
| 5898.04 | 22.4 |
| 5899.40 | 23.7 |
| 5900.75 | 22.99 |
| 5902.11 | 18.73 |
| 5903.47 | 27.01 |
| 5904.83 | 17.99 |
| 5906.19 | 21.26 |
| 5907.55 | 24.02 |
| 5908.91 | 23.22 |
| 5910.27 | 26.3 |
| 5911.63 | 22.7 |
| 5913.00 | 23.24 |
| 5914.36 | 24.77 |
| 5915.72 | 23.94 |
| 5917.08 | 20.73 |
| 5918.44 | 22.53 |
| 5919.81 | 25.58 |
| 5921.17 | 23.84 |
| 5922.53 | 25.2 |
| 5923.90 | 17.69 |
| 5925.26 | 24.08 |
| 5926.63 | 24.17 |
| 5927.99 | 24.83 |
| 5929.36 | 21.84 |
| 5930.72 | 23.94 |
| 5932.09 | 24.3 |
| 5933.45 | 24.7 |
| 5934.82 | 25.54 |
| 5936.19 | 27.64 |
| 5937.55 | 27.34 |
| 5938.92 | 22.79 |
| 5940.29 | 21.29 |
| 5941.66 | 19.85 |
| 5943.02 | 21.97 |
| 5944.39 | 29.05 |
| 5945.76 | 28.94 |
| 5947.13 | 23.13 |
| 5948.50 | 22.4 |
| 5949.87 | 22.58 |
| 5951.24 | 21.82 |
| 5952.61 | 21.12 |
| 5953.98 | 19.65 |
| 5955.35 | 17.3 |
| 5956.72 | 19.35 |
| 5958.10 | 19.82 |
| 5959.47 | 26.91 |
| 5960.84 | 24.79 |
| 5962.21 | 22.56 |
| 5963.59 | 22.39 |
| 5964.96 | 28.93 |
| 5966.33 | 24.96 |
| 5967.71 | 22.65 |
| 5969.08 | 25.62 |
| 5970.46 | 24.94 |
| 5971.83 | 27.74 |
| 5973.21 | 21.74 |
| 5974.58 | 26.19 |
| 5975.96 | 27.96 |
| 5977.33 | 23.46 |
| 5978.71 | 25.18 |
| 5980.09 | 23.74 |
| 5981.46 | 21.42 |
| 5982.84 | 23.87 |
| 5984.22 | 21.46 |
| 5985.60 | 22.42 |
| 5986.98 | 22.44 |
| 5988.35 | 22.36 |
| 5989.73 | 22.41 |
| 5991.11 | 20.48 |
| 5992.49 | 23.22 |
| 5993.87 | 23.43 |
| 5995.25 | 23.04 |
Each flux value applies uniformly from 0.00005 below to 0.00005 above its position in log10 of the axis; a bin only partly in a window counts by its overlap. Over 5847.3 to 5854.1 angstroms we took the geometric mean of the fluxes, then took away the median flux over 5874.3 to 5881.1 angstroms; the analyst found -4.6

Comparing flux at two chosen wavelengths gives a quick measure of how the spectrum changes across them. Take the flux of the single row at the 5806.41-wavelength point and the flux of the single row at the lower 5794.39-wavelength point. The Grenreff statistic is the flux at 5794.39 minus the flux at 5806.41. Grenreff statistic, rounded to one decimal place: 3.4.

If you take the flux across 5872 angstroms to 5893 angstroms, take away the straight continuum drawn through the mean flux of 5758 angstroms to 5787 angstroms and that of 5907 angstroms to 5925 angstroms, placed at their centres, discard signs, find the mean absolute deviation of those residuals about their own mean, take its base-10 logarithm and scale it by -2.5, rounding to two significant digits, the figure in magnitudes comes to -1.0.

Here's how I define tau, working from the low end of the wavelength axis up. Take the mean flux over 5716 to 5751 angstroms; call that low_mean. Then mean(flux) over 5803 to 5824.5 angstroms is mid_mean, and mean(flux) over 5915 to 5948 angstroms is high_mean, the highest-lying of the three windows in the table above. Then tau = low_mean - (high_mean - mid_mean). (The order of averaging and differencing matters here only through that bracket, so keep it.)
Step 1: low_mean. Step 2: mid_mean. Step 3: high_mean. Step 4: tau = 24.1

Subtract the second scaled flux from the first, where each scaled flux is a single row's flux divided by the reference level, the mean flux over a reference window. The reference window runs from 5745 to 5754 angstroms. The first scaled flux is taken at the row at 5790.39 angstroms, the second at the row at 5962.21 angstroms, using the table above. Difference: 0.32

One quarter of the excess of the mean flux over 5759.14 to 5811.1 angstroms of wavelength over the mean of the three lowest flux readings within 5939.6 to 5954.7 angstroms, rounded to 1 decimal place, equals 1.1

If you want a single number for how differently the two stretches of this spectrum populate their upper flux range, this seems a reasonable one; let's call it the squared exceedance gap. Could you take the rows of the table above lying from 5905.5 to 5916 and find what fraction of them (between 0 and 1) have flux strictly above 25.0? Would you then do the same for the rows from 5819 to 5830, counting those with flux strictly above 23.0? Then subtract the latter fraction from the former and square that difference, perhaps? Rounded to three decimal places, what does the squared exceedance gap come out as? 0.391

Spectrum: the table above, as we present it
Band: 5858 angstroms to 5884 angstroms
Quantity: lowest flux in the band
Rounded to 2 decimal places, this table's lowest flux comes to 19.75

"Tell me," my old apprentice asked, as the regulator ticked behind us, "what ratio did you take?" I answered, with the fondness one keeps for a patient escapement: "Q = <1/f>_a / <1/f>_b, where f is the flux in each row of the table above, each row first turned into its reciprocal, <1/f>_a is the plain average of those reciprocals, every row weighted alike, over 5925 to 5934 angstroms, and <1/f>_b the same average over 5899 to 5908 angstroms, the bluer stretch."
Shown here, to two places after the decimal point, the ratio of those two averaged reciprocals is 0.91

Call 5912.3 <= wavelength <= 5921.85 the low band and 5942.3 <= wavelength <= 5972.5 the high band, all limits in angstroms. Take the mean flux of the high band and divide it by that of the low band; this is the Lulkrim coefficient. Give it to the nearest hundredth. 1.00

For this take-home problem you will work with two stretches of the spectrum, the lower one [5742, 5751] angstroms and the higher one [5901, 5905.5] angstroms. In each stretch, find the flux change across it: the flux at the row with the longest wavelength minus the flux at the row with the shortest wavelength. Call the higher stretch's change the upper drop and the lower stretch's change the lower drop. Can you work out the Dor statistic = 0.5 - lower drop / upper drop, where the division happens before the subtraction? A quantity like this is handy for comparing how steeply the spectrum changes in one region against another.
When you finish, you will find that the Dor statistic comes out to -0.3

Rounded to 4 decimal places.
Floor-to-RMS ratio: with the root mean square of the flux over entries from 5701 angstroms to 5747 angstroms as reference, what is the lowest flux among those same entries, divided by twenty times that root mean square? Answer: 0.0361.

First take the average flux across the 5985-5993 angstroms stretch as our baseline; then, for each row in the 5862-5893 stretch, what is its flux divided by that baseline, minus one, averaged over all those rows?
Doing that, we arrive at 0.13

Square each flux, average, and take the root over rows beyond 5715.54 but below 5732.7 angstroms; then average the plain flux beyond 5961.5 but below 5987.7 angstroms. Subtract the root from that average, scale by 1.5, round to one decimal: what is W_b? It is -1.8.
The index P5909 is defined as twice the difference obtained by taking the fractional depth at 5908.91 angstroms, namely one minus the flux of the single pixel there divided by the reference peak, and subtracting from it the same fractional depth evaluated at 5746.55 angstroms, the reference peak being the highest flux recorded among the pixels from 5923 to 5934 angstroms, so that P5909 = 0.22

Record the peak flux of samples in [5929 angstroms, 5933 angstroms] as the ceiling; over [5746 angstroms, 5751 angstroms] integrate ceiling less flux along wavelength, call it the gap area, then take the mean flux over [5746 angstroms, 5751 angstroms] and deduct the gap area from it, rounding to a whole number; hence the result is 23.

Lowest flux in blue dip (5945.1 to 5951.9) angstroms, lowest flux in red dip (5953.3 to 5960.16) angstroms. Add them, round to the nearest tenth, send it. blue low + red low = 39.1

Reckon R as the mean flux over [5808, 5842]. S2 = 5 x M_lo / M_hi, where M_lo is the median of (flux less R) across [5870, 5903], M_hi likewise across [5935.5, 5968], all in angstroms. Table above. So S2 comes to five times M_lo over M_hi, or 3.2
